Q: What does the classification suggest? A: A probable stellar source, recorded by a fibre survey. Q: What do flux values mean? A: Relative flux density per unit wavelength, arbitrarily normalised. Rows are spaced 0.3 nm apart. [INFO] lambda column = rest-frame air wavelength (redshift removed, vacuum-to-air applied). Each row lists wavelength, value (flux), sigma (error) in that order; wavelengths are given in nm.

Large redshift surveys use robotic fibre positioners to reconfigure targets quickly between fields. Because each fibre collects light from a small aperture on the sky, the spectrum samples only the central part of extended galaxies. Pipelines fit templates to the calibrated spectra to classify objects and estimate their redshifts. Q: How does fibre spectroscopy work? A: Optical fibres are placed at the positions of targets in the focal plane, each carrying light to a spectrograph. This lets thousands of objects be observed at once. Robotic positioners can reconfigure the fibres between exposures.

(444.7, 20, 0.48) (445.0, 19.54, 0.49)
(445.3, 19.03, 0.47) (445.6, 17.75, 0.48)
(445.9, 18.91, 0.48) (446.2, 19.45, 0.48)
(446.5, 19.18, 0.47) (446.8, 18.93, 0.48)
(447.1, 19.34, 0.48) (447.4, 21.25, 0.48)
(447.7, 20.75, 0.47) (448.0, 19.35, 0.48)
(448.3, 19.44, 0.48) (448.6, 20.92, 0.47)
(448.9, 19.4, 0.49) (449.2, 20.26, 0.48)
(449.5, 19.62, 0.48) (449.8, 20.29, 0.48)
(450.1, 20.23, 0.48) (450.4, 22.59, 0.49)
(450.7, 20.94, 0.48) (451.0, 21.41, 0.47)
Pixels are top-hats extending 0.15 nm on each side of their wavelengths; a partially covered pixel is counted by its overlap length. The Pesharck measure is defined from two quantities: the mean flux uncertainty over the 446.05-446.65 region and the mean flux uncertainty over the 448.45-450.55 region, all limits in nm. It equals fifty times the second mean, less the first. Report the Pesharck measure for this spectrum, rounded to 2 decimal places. 23.60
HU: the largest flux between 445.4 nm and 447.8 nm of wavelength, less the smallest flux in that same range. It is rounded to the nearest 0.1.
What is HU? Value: 3.5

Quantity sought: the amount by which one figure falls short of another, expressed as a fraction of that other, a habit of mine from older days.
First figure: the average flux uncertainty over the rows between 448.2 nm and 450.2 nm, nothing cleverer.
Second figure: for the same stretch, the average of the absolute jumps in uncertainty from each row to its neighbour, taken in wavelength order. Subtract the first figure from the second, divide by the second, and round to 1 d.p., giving -71.0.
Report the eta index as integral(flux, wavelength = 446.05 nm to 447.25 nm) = 23.1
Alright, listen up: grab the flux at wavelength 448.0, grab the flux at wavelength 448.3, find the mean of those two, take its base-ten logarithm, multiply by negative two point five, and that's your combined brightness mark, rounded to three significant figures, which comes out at -3.22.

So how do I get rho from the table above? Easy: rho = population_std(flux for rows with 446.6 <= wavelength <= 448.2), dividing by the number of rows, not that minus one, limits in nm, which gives 0.91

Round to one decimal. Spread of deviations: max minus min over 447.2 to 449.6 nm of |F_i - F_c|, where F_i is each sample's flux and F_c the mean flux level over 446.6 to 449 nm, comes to 1.0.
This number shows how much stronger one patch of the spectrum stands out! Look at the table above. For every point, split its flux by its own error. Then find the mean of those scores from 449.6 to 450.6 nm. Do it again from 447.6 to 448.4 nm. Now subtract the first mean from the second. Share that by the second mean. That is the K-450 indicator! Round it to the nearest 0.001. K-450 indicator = -0.044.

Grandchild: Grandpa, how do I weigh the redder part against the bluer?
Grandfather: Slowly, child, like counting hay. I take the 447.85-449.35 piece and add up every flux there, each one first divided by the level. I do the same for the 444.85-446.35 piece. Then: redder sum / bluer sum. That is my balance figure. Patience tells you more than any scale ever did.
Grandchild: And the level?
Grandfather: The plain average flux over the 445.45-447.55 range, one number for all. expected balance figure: 1.05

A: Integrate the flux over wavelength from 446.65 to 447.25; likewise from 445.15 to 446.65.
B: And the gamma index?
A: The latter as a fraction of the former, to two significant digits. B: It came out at 2.5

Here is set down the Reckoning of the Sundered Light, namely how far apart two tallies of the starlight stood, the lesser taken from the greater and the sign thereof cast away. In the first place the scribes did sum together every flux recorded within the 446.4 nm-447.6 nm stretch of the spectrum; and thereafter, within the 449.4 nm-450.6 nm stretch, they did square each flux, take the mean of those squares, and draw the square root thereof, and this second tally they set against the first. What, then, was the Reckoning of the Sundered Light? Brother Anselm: 58.0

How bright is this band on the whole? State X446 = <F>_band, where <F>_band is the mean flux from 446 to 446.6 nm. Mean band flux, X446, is 19.3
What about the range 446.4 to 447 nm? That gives 19.1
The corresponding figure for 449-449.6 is 19.9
